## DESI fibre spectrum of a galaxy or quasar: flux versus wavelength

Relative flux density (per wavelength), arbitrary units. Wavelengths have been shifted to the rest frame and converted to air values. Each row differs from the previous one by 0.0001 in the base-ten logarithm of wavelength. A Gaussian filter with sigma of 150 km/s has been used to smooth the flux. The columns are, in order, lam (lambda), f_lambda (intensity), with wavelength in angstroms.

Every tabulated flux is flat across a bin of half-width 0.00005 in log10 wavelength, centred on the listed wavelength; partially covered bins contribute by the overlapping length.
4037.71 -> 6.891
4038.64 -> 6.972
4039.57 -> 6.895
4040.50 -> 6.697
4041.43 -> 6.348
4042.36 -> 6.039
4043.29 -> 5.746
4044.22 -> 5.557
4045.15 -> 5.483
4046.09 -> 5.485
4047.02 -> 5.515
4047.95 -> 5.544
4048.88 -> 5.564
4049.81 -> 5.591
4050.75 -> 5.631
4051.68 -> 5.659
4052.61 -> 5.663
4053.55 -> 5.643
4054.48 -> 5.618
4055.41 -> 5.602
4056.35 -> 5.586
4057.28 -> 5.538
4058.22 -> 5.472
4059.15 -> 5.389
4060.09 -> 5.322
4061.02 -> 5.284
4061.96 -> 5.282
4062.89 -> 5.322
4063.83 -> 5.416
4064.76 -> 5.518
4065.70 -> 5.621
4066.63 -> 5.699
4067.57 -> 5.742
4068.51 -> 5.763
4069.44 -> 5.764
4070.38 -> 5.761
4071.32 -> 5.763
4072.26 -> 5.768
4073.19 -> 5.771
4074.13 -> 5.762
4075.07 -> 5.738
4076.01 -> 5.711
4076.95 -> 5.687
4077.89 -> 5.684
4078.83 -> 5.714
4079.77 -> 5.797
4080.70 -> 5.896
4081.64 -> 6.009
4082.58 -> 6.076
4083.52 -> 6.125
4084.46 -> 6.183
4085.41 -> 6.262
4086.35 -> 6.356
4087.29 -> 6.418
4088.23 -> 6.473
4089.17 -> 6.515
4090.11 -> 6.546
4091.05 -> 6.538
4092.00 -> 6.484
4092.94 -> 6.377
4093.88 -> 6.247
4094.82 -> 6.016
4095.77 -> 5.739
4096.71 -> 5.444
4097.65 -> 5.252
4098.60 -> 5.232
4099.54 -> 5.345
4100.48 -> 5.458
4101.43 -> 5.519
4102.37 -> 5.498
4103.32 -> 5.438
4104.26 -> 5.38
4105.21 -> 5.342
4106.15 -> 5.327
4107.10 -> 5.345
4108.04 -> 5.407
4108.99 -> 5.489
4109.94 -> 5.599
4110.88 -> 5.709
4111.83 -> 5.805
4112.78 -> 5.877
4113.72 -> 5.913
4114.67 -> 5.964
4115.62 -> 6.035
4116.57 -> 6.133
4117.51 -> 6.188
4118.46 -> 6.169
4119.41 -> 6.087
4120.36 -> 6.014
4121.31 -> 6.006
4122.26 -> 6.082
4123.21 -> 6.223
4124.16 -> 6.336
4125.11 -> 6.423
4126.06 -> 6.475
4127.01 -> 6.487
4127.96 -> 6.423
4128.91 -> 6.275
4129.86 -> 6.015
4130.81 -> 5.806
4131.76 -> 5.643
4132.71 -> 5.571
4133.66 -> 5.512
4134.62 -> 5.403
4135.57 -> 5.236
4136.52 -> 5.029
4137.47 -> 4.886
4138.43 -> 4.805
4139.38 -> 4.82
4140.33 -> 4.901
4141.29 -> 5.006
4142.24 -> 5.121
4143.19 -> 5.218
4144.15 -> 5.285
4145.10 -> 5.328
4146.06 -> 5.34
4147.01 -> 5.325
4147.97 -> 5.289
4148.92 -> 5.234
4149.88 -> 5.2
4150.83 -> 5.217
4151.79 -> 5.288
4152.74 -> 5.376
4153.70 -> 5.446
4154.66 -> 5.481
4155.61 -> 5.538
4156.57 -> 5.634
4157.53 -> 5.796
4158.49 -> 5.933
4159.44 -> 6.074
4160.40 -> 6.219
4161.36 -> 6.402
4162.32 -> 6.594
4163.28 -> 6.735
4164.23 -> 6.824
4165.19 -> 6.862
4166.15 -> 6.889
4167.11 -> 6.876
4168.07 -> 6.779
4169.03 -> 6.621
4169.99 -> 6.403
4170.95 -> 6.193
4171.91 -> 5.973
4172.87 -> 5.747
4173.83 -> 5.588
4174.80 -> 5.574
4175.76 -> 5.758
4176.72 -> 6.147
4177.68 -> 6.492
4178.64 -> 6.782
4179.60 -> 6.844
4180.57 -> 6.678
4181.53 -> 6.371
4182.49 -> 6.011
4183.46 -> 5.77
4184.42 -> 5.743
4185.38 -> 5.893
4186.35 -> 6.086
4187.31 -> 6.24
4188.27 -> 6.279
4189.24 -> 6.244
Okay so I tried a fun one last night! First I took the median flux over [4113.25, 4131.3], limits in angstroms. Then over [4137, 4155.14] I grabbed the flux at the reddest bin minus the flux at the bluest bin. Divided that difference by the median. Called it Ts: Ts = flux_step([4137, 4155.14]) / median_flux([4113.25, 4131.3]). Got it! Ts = 0.10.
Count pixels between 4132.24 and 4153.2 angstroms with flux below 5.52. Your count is 21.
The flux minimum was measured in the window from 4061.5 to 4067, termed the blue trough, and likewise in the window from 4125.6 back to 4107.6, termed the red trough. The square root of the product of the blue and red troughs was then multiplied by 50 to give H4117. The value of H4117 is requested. 267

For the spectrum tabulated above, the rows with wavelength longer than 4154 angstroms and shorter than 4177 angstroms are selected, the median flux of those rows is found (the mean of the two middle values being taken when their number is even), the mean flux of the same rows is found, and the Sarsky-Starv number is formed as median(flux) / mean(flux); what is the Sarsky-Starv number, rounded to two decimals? 1.00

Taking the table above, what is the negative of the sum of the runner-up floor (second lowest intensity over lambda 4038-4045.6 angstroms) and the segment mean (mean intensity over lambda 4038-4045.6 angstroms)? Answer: -11.8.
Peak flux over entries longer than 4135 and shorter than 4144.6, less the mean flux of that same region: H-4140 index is 0.25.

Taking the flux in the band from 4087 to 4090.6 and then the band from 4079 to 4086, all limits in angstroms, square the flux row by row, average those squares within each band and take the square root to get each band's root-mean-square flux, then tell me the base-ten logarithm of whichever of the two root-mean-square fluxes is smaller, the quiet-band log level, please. 0.782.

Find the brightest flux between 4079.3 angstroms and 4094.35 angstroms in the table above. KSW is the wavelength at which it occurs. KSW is 4090.11 angstroms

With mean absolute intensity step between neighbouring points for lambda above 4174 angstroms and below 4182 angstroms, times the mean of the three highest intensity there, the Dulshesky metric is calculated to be 1.7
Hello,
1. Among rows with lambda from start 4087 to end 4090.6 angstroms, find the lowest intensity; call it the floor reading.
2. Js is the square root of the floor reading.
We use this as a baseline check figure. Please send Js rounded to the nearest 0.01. 2.53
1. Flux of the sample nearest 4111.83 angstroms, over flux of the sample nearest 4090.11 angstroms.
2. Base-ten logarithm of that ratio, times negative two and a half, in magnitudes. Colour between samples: 0.13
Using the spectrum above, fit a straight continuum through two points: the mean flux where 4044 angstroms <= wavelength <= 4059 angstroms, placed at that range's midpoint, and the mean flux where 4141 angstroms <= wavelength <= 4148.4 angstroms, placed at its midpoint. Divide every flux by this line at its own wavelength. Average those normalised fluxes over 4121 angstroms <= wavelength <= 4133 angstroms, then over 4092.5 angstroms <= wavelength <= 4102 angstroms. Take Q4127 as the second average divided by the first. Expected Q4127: 0.90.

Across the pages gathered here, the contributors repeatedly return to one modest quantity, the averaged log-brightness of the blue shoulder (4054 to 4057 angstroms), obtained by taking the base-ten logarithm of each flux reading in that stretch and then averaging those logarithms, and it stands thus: 0.75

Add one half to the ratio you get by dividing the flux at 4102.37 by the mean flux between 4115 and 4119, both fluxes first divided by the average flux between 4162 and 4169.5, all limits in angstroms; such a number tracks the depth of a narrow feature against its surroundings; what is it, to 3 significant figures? 1.40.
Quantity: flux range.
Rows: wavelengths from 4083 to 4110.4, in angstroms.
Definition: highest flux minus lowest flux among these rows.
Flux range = 1.31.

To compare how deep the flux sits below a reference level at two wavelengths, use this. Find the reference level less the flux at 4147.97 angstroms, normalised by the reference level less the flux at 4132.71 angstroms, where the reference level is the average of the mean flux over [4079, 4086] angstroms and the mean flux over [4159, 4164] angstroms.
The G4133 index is 1.4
